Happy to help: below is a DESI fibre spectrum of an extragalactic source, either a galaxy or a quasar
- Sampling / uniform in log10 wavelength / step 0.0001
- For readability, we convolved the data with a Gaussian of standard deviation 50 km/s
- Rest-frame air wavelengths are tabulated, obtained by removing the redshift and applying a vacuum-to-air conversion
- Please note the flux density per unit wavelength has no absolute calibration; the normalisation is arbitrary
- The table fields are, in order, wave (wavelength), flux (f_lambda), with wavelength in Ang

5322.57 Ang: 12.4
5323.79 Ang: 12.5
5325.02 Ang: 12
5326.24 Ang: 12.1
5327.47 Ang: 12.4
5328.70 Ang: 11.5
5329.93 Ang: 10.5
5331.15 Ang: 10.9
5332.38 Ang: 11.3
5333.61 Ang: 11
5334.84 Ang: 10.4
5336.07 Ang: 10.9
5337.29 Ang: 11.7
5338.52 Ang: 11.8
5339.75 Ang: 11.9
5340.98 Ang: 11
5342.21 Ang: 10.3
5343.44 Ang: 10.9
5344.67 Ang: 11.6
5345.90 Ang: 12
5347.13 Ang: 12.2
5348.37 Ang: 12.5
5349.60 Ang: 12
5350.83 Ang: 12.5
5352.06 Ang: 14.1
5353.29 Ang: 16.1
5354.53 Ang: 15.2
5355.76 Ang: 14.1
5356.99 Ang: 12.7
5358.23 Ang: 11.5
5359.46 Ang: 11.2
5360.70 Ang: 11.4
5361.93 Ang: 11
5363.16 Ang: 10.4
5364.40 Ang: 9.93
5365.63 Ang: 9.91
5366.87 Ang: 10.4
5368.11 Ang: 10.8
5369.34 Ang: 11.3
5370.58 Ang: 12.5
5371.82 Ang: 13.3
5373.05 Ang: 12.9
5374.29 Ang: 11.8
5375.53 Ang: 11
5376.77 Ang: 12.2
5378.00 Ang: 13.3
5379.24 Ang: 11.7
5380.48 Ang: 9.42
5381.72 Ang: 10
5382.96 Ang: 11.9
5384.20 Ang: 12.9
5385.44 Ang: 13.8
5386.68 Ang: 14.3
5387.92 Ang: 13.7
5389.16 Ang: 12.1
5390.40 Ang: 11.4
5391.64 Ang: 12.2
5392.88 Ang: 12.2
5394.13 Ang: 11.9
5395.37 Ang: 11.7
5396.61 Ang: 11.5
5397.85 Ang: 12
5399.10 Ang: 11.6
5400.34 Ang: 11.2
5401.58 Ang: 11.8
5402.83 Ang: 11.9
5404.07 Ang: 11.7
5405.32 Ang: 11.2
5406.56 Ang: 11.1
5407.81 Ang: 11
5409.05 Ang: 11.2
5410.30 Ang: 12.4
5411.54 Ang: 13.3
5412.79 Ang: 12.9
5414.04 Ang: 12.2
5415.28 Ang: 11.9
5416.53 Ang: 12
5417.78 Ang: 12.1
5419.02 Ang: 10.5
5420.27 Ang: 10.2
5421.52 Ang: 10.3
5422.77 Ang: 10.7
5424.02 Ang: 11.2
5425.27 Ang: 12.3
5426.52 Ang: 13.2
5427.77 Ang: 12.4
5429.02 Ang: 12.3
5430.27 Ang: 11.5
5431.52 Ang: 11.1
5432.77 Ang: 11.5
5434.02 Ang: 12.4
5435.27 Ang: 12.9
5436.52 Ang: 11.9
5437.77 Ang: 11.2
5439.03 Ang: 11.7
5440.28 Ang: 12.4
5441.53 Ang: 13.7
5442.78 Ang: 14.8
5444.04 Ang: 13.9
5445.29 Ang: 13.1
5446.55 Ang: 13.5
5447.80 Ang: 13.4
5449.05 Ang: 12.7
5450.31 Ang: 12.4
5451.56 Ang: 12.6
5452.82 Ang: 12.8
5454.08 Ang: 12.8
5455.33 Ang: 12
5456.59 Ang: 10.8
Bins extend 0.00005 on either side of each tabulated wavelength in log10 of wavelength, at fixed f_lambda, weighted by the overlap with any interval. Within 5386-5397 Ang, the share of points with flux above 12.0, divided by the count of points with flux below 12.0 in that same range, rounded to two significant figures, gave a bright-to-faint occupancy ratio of 0.14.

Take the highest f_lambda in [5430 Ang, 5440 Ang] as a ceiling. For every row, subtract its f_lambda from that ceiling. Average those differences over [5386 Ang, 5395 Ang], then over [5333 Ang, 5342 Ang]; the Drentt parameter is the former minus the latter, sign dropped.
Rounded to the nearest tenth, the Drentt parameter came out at 1.3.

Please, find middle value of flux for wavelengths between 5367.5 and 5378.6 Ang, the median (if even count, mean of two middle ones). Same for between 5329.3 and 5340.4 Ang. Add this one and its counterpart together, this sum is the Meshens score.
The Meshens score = 23.2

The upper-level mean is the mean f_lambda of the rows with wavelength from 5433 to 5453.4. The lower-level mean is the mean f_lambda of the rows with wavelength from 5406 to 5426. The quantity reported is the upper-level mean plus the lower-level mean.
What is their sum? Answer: 24.4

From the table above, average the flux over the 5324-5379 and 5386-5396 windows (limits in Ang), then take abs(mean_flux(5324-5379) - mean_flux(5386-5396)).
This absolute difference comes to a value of 0.61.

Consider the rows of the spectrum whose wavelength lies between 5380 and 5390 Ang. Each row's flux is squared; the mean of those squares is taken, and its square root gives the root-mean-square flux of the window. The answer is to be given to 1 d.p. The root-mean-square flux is 12.4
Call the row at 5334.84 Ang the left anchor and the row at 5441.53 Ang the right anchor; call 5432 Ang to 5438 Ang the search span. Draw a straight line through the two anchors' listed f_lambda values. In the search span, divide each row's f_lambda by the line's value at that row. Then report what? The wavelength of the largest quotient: 5435.27 Ang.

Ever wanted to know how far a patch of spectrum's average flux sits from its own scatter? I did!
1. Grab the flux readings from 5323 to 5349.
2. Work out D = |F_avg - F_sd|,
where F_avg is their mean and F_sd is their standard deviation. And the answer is 10.8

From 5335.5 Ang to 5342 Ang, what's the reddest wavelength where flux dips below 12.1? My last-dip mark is 5340.98 Ang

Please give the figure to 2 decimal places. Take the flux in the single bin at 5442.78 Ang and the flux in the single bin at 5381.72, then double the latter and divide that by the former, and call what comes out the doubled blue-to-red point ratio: 1.35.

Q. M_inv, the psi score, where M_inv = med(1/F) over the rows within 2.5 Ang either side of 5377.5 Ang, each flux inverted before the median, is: 0.0837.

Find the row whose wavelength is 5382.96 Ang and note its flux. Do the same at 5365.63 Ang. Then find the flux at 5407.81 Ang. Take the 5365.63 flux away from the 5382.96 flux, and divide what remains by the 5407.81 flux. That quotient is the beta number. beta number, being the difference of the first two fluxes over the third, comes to 0.18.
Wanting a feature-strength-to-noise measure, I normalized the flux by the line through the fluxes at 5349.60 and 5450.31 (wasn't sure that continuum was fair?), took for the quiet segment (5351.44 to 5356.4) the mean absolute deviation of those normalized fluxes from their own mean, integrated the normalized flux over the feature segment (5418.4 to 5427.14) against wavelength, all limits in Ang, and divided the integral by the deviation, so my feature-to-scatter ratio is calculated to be 123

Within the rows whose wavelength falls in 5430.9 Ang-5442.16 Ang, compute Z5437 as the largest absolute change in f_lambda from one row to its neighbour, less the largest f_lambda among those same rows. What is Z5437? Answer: -12.4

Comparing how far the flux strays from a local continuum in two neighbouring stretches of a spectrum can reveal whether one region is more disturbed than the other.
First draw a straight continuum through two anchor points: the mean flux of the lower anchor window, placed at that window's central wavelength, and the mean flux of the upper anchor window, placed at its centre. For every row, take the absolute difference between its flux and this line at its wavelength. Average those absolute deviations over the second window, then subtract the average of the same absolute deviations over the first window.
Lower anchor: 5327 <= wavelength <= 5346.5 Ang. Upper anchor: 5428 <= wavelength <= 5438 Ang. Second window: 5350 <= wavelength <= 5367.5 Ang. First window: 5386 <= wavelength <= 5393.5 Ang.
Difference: 0.47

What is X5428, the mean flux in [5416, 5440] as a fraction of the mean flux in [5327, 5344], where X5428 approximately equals 1.04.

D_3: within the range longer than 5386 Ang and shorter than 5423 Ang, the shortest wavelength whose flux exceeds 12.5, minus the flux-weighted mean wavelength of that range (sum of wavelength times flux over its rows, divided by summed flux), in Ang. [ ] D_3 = -17.6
